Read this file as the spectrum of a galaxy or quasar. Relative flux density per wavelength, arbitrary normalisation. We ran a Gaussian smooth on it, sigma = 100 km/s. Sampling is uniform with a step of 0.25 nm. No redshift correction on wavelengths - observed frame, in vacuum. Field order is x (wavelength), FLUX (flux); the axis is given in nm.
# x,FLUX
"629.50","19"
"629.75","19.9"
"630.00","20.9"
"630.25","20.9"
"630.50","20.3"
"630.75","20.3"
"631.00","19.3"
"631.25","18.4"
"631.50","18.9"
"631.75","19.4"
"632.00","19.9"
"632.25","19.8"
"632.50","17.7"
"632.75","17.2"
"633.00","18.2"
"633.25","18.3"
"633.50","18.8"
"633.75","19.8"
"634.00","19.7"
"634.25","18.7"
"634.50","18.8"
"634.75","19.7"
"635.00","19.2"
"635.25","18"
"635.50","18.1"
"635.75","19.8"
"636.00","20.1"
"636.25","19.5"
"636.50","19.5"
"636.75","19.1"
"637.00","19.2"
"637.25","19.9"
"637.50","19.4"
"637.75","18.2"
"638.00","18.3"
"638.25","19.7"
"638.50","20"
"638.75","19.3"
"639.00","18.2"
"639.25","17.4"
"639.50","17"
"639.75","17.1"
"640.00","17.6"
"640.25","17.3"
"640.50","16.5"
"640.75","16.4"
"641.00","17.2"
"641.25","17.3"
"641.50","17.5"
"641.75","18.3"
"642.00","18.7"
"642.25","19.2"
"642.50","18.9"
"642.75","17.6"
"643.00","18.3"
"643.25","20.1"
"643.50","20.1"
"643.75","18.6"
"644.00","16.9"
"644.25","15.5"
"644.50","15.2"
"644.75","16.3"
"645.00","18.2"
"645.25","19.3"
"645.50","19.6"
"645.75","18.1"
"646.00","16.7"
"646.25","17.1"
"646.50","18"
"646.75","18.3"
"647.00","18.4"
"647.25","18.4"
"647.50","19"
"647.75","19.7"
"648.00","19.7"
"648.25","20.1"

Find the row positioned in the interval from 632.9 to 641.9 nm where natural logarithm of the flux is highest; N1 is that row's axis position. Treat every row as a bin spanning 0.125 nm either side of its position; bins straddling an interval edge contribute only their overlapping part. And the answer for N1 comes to 636.00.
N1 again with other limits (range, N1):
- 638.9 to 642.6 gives 642.25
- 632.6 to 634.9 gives 633.75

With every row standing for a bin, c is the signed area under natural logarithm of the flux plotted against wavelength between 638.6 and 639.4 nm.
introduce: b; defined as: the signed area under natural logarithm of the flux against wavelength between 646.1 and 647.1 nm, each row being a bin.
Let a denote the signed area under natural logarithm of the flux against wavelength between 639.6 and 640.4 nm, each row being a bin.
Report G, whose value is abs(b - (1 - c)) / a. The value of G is 1.8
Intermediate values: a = 2.3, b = 2.9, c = 2.3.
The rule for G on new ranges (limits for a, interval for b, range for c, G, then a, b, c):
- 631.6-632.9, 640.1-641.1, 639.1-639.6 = 0.9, 3.8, 2.8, 1.4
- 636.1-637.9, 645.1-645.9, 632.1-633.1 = 0.8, 5.3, 2.4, 2.9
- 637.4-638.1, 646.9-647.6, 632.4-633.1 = 1.5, 2.0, 2.0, 2.0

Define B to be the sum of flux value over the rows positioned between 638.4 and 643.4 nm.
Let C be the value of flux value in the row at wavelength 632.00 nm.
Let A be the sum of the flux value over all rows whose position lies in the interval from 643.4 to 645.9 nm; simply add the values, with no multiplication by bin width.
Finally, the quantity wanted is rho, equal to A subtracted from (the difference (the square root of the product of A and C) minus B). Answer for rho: -478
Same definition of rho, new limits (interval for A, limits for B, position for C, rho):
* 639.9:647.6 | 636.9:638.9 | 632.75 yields -611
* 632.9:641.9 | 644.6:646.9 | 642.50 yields -716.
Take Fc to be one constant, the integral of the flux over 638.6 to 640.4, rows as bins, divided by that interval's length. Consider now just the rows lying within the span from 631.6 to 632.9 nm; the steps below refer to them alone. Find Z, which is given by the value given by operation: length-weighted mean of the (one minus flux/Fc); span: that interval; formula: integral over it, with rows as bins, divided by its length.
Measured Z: -0.06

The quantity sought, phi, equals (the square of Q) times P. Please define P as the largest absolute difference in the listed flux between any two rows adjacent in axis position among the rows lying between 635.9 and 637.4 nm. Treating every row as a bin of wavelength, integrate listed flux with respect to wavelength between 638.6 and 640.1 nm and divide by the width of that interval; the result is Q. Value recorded 222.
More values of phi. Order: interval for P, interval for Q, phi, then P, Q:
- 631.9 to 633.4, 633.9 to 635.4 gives 757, 2.1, 19.0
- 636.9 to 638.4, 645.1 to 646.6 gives 461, 1.4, 18.1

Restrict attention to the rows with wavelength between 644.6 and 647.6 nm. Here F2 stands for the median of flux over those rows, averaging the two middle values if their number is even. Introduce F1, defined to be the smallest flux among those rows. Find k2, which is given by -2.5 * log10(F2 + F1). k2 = -3.85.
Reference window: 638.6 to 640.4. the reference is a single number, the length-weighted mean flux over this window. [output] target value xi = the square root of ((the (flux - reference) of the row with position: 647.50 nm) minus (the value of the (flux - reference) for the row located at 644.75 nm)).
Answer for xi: 1.64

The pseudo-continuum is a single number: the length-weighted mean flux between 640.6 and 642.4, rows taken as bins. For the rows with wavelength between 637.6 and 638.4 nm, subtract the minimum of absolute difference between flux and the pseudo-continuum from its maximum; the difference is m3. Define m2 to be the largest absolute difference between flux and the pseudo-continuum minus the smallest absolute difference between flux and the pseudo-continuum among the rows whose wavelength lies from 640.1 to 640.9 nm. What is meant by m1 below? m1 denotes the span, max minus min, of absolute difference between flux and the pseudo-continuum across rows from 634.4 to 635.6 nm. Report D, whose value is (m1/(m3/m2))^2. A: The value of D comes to 1.0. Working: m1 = 1.7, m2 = 0.90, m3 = 1.5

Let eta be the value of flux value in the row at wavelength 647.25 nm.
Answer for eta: 18.4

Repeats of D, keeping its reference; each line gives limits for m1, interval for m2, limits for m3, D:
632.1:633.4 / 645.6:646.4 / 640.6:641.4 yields 2.8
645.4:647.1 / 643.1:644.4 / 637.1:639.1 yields 1.8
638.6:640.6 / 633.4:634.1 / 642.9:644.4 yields 0.5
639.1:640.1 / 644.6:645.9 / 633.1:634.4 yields 0.4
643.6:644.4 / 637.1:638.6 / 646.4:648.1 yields 2.5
